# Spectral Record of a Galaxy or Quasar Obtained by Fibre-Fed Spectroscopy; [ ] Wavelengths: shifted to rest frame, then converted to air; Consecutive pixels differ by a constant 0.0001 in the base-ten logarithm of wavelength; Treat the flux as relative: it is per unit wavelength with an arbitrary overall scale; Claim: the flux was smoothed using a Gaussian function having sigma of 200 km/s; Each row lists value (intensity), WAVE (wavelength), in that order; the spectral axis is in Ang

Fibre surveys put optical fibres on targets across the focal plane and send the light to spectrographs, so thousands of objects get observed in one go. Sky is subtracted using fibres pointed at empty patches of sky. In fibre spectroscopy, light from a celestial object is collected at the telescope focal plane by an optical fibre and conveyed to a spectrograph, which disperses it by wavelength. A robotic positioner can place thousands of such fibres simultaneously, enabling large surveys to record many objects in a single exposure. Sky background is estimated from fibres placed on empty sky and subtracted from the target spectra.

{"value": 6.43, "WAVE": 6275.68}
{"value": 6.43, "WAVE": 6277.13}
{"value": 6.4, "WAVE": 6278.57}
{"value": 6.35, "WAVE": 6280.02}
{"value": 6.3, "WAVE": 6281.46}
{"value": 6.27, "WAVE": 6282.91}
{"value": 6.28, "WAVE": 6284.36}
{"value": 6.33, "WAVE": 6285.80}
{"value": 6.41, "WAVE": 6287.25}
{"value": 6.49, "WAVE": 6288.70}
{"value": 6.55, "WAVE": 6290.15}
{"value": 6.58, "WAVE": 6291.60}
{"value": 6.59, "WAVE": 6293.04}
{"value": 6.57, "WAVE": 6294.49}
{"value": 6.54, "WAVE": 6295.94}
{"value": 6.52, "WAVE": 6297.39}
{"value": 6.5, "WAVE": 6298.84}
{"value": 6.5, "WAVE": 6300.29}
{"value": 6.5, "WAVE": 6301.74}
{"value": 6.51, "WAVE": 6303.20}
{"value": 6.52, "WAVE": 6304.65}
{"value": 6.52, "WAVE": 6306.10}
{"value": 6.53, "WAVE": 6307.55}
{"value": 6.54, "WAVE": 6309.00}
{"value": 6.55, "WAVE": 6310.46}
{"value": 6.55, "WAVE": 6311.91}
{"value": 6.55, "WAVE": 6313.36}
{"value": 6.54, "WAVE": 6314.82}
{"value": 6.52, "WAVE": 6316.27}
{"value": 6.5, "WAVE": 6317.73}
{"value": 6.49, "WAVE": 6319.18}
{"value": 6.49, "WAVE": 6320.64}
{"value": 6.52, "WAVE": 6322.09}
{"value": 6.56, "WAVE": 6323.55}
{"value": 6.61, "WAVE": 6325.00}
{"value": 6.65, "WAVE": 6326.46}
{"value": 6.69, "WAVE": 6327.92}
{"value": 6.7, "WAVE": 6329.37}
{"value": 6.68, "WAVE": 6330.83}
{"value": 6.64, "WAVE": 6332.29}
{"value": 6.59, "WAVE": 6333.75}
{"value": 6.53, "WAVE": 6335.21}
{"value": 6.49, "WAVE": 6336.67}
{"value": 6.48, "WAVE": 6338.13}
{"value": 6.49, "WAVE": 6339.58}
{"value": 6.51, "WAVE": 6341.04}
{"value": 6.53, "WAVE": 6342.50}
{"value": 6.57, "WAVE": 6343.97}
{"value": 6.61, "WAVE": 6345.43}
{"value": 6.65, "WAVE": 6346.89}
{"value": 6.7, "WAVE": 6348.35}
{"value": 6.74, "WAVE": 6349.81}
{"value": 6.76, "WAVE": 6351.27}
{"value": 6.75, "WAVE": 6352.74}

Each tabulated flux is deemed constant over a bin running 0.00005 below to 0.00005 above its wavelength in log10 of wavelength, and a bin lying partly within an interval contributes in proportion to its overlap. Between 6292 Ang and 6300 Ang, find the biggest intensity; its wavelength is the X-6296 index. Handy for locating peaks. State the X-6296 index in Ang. 6293.04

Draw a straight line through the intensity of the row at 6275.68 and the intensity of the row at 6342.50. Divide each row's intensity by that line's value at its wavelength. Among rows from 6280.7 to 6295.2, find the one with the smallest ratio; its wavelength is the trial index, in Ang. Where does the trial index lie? 6282.91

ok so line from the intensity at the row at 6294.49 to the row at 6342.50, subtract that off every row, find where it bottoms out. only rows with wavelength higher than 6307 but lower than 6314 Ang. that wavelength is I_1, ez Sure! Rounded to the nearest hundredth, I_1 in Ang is 6307.55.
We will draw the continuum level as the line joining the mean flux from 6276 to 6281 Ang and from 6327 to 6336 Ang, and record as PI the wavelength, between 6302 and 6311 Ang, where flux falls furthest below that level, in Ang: 6306.10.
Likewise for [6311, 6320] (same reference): 6319.18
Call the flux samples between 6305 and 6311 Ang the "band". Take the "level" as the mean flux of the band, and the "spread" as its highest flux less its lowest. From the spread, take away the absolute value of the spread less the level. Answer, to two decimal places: -6.47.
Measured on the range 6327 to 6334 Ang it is -6.44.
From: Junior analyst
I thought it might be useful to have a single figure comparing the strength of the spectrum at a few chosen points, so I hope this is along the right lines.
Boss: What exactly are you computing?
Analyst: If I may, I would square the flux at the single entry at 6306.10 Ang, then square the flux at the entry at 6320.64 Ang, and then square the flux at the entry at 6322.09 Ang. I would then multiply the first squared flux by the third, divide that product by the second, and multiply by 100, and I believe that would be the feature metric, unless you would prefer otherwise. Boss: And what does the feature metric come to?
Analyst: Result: 4290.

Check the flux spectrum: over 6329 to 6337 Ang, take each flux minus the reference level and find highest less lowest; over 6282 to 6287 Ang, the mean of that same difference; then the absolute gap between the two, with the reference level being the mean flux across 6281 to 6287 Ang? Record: 0.21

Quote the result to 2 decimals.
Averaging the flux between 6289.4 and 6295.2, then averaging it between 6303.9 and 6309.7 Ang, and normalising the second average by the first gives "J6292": 0.99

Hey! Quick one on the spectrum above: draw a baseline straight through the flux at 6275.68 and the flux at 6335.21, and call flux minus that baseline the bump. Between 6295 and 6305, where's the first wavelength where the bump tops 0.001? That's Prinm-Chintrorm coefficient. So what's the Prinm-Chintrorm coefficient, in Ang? 6295.94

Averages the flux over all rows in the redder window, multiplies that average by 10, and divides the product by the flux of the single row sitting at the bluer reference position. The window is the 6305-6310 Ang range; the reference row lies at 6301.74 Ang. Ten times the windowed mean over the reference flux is 10.0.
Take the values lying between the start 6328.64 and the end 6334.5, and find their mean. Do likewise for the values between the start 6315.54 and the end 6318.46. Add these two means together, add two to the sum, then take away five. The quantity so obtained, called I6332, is 10.2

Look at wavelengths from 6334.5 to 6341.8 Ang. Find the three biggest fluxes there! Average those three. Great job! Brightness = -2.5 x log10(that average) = -2.03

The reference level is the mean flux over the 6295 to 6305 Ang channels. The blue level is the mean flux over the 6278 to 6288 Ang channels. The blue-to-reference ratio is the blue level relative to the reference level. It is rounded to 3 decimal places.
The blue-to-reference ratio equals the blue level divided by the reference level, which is 0.973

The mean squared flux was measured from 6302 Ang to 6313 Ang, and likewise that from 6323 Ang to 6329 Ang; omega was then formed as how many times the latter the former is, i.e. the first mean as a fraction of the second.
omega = 0.97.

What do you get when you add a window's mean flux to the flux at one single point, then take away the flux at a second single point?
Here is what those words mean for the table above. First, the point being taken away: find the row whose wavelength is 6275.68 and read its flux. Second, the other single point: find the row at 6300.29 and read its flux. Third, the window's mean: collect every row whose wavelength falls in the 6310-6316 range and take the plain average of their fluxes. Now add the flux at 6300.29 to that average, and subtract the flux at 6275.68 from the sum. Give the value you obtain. 6.62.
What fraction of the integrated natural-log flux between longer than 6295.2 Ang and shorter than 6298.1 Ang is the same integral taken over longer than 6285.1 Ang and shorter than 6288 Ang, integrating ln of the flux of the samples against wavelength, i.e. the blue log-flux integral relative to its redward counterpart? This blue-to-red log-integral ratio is 0.985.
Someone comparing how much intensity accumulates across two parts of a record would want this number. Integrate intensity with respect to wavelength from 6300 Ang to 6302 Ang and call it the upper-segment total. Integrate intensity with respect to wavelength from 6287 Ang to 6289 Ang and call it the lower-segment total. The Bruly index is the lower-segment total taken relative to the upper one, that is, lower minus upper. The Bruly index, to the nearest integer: 0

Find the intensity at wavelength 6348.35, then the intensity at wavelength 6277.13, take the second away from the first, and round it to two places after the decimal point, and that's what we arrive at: 0.27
